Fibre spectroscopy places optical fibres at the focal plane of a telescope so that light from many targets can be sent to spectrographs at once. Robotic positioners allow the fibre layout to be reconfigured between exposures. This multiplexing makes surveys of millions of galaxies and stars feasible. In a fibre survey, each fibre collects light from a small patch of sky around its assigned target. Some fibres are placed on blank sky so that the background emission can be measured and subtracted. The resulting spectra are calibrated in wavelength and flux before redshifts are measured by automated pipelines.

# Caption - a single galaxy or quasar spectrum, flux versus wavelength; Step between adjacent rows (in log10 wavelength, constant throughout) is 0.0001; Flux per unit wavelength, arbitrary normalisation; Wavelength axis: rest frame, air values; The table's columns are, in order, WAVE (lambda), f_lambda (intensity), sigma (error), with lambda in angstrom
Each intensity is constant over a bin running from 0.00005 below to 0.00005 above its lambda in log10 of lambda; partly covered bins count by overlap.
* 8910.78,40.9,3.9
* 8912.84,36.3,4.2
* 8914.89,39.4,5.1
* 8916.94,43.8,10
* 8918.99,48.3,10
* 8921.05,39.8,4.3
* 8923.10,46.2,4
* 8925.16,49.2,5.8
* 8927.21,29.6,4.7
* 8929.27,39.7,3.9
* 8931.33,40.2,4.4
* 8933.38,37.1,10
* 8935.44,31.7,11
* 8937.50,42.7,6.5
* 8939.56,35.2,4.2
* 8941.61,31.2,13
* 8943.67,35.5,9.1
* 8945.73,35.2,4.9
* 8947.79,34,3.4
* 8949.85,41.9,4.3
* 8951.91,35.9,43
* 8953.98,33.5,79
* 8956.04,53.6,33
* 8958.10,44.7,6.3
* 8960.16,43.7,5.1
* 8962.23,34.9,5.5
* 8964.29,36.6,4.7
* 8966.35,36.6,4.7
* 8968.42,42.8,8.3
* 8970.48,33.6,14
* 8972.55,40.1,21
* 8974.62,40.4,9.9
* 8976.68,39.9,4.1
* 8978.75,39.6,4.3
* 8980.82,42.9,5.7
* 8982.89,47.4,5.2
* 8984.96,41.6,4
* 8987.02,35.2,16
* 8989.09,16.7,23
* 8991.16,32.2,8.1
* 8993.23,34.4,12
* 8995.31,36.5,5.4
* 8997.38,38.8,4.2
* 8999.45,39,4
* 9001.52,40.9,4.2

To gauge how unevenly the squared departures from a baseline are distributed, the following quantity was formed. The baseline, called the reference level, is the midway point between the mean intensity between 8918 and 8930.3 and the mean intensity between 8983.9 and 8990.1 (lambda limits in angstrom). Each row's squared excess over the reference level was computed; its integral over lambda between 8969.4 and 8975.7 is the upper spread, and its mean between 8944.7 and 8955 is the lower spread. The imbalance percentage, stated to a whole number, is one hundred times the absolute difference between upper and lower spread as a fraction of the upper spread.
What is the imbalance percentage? 87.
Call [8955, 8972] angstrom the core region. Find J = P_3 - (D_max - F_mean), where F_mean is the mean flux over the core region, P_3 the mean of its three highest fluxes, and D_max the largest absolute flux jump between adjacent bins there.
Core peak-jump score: 79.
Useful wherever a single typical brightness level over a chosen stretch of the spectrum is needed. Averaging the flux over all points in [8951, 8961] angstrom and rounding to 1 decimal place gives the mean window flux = 42.3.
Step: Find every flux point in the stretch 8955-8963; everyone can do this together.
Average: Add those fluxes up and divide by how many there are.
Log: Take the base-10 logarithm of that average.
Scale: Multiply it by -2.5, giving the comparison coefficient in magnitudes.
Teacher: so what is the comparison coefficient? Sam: -4.1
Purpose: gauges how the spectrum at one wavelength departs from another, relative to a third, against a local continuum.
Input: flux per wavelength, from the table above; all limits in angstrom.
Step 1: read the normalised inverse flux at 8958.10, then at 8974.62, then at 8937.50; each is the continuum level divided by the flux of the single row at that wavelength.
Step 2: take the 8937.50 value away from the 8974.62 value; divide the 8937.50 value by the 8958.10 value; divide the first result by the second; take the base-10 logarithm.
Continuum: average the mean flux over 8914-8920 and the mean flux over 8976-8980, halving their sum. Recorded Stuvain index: -1.3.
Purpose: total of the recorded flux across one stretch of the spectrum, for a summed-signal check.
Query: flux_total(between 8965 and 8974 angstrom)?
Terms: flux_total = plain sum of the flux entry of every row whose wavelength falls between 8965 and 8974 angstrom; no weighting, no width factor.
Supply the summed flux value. 153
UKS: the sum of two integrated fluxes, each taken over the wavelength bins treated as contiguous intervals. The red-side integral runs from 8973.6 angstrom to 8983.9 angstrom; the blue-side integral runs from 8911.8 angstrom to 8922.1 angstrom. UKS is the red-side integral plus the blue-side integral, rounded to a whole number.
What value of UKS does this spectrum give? 861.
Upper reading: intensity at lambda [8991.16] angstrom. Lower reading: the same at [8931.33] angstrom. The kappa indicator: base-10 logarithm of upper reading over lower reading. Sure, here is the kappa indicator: -0.10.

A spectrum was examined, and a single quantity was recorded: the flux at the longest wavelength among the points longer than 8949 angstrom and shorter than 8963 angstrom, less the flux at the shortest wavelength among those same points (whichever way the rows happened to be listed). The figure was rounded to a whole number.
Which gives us -7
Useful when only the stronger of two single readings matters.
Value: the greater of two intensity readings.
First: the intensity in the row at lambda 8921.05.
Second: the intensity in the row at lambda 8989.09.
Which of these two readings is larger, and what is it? 39.8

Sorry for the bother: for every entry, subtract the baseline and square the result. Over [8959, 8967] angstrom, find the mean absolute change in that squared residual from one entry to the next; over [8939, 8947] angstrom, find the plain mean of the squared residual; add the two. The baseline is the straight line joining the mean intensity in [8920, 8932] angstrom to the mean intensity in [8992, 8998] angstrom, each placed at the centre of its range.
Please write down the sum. 41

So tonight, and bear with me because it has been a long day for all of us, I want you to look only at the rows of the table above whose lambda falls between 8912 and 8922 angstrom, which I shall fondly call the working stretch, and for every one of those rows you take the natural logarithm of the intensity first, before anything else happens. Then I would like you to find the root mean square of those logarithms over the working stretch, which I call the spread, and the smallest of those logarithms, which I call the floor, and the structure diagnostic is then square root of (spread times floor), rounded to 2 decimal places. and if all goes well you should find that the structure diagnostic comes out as 3.66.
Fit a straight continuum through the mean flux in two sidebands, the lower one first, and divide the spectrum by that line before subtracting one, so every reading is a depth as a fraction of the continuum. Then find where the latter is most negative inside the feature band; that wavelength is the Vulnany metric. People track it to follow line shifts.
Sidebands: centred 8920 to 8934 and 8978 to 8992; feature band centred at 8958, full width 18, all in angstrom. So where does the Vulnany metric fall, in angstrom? 8953.98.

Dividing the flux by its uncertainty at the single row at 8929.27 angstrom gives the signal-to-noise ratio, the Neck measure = 10.2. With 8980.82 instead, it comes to 7.5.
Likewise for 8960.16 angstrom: 8.6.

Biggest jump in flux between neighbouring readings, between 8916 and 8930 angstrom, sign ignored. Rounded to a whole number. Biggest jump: 20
